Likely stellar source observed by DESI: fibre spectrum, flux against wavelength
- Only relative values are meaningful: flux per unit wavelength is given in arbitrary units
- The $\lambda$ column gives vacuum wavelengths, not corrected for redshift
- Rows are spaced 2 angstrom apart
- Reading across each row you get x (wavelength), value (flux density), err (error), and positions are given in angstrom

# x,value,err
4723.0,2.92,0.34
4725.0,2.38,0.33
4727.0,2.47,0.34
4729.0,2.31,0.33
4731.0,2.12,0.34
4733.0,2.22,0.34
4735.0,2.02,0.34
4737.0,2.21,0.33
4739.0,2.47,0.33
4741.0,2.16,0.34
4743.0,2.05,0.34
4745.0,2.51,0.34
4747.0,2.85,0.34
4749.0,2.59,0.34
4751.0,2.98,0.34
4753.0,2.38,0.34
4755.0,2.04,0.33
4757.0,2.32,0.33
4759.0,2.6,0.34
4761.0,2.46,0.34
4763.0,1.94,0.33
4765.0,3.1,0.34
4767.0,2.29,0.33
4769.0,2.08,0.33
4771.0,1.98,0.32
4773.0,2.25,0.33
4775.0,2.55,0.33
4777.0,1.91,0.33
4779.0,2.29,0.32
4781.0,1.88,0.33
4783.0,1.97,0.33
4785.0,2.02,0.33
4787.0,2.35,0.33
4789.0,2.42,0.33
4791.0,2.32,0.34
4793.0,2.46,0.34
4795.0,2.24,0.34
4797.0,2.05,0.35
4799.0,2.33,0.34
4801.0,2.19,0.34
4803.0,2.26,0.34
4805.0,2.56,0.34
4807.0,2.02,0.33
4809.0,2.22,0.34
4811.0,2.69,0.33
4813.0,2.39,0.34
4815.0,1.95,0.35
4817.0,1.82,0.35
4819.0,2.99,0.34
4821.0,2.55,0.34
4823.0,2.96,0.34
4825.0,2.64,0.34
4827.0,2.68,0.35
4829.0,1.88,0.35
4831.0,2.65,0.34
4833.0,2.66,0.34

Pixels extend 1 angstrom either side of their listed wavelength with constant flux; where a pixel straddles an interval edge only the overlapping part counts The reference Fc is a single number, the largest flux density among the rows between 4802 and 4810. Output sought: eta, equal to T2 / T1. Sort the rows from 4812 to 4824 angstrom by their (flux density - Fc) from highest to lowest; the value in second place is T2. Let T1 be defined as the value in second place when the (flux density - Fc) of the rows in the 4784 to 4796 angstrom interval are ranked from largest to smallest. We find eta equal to -2.9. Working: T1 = -0.14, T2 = 0.40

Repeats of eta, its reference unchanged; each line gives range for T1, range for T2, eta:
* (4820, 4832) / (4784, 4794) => -1.2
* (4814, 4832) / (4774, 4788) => -0.5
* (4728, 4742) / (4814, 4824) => -1.6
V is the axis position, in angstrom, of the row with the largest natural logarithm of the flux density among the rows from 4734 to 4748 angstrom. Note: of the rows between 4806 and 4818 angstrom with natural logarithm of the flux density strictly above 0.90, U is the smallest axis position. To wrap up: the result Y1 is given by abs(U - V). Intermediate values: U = 4811.0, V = 4747.0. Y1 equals 64 angstrom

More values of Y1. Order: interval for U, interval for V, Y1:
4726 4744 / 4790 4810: 78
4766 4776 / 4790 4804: 18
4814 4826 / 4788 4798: 26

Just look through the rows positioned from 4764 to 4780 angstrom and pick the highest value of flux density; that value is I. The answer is 3.1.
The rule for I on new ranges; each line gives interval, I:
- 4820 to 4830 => 2.96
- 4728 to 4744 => 2.47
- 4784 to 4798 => 2.46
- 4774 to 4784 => 2.55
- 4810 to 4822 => 2.99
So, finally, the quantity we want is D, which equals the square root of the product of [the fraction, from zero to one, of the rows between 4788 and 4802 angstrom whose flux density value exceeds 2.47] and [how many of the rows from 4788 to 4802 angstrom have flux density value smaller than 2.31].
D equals 0.00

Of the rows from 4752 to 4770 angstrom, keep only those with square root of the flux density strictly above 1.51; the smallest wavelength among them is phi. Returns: 4753.0 angstrom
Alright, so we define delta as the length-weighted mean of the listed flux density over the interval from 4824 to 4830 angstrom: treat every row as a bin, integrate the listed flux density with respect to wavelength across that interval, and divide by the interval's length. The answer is 2.40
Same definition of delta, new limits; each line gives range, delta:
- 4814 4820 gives 2.25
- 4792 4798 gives 2.25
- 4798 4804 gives 2.26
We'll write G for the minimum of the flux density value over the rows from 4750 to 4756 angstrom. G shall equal 2.04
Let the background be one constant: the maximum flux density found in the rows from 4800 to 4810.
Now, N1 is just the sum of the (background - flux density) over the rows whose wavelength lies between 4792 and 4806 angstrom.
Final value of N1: 1.8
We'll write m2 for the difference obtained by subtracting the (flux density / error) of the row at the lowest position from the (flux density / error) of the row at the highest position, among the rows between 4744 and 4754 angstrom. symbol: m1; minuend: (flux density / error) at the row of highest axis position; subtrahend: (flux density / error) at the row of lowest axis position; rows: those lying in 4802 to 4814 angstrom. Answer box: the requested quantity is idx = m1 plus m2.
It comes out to 0.0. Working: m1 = 0.4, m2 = -0.4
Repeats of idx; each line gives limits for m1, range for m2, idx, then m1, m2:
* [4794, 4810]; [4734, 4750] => 1.6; -0.1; 1.7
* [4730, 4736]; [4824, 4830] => -2.7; -0.3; -2.4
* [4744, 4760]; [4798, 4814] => 0.4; 0.3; 0.2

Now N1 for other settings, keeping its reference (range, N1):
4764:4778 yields 1.8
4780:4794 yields 2.5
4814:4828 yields 0.3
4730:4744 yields 2.7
